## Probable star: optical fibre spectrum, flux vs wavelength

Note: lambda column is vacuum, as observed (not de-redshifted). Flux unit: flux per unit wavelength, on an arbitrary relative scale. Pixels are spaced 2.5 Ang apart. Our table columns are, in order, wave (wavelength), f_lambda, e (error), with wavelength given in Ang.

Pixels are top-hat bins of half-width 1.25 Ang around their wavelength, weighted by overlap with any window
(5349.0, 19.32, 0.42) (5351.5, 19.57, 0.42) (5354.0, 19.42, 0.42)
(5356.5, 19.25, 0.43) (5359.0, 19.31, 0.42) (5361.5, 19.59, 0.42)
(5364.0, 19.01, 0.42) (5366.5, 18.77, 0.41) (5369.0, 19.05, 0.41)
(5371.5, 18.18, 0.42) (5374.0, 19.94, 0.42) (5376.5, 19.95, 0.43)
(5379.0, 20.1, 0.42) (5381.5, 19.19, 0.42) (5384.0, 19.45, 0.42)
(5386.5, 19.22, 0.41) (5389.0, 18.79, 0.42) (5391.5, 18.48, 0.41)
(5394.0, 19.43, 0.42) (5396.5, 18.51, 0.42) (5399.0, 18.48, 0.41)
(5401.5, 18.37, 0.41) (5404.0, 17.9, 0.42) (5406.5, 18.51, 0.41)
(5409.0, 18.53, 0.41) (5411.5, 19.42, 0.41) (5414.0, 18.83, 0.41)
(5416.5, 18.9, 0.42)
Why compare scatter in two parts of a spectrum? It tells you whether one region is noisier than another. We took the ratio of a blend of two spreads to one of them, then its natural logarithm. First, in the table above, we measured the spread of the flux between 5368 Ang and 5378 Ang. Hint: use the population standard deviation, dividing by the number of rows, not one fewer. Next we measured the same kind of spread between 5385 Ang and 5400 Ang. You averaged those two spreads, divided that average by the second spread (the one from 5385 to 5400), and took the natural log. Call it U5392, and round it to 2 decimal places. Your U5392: 0.38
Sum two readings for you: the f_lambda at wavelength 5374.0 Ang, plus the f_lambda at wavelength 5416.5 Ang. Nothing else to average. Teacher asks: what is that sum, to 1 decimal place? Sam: 38.8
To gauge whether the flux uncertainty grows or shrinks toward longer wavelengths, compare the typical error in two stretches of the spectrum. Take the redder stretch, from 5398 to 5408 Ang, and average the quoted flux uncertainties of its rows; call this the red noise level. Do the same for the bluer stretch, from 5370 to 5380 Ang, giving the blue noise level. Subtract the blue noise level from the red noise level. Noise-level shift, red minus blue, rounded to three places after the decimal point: -0.010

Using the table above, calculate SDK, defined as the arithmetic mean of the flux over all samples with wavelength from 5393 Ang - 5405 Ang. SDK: 18.5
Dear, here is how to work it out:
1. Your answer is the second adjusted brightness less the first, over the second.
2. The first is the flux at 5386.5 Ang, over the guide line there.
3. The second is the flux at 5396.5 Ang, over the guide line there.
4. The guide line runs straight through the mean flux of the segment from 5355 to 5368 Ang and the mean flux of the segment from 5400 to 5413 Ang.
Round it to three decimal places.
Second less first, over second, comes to -0.031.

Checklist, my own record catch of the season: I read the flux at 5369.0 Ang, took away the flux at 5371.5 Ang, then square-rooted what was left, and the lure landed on 0.93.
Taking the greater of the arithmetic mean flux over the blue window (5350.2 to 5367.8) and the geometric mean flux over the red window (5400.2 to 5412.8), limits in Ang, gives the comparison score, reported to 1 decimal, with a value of 19.3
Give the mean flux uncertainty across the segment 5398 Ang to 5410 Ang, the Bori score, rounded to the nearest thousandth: 0.412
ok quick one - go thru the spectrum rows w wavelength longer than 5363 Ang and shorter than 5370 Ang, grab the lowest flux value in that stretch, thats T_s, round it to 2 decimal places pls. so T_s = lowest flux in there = 18.77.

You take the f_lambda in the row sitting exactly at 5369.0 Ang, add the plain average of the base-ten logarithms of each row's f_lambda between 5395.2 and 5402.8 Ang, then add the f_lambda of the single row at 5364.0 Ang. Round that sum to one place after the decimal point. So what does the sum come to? 39.3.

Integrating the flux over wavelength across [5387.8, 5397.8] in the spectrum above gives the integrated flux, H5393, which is 188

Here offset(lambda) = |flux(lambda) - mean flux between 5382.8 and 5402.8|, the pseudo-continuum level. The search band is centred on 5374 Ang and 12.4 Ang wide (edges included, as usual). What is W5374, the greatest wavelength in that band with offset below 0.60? 5369.0 Ang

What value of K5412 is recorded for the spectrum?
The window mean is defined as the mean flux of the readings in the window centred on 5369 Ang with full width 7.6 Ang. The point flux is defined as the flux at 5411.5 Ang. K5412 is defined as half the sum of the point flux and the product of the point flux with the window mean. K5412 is 191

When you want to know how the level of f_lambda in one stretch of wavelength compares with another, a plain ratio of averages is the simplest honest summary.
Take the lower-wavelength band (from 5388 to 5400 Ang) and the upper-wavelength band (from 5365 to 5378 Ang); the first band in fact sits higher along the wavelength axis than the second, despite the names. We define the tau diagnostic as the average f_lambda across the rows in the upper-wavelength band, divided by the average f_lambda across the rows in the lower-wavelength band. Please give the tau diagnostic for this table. 1.02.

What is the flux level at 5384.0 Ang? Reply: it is 19.45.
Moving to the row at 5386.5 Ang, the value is 19.22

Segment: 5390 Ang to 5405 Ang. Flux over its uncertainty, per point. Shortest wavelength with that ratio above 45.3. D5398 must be 5394.0 Ang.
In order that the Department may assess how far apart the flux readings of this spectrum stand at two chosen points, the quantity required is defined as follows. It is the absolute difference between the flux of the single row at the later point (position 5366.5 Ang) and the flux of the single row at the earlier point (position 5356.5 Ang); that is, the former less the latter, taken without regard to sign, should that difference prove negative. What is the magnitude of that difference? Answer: 0.48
